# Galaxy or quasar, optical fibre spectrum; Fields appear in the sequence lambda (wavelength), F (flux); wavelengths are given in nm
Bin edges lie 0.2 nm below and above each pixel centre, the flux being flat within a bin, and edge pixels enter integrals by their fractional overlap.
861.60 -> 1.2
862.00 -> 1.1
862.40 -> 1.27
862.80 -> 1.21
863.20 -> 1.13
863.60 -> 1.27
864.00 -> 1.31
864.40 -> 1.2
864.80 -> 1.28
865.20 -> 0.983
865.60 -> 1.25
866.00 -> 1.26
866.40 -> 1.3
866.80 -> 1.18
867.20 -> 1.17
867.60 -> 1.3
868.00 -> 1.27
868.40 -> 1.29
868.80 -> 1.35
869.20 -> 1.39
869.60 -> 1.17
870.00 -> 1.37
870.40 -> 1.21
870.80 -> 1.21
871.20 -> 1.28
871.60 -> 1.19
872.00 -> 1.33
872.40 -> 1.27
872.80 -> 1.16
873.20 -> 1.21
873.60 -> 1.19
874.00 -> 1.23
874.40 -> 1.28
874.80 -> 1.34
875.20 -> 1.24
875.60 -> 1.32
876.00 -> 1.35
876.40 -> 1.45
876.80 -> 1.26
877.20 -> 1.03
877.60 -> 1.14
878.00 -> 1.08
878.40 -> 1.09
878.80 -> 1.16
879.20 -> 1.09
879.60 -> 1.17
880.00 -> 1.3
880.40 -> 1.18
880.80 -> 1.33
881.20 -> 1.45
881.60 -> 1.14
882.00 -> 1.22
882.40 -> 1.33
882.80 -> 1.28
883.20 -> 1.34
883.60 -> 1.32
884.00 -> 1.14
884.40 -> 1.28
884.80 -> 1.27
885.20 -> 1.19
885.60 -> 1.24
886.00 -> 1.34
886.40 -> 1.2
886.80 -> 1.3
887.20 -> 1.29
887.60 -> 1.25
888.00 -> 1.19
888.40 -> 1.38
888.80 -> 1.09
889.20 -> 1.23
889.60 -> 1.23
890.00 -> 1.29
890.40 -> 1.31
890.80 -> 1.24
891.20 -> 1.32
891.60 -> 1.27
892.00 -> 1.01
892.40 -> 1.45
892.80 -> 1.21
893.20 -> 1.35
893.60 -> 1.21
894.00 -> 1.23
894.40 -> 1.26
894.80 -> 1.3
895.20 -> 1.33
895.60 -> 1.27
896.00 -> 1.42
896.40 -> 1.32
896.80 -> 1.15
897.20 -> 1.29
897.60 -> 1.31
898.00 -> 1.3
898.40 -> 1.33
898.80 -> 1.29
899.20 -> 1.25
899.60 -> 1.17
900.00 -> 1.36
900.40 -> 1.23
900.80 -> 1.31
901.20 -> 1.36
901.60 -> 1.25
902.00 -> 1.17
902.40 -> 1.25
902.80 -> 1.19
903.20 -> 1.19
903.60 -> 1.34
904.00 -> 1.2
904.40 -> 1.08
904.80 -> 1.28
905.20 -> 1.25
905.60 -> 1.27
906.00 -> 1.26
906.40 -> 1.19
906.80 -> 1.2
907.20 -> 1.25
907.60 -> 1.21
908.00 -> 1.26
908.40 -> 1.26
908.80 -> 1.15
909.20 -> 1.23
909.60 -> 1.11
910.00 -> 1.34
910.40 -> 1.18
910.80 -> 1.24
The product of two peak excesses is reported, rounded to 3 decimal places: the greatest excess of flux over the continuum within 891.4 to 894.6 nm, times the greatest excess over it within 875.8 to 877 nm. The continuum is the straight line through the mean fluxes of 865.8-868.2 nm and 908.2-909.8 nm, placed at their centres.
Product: 0.052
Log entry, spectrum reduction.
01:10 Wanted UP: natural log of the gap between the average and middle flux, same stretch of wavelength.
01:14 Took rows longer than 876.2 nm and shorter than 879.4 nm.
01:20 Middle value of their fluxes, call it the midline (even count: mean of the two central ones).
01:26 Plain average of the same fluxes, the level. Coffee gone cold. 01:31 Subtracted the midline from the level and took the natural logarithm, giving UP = -3.0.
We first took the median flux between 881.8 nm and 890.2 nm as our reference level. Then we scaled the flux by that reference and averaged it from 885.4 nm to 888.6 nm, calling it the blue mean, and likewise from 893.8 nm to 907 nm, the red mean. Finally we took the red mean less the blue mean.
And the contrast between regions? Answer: -0.010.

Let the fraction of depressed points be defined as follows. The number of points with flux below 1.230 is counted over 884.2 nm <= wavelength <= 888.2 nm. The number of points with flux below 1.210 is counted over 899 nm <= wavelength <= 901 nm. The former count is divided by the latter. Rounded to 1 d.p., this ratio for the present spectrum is 3.0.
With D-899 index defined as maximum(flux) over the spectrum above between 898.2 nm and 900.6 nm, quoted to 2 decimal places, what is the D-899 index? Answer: 1.36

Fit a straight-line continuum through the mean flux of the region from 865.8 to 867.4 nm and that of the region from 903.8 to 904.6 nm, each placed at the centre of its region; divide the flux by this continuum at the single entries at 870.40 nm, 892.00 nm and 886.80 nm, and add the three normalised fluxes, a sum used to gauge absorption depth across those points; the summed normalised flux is 2.96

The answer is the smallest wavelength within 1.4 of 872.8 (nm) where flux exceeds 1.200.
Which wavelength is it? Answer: 872.00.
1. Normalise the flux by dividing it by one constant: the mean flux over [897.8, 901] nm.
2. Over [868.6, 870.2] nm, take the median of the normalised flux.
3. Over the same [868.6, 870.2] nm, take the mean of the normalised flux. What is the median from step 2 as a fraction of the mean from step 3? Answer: 1.030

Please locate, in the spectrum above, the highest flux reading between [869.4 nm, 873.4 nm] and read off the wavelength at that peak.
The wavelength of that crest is 870.00 nm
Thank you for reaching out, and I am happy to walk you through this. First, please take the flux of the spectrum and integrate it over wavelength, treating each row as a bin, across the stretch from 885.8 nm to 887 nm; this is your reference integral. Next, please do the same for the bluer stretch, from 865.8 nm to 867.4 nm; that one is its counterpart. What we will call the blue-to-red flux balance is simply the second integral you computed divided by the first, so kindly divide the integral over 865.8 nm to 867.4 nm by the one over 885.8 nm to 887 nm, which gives 1.28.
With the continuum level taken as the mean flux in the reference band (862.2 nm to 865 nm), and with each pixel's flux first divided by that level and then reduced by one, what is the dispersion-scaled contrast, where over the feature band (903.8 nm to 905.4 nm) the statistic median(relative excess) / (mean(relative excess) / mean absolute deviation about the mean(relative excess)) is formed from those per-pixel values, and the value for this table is 0.02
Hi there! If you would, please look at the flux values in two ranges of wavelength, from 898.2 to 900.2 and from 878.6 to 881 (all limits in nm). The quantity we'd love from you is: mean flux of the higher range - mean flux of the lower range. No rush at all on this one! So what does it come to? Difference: 0.075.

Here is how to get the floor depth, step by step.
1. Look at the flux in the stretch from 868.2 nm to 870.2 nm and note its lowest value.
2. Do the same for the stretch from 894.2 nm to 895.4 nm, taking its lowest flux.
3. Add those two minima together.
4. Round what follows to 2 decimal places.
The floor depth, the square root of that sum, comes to 1.56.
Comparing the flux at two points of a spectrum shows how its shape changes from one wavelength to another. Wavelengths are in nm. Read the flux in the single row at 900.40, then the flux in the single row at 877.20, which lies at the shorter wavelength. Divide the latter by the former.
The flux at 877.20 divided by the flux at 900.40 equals 0.84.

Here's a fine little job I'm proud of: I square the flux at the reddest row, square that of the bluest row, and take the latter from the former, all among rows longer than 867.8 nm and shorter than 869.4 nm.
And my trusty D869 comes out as 0.32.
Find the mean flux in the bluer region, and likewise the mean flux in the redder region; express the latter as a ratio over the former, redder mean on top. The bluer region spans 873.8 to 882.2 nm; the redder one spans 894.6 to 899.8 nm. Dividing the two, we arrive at 1.045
